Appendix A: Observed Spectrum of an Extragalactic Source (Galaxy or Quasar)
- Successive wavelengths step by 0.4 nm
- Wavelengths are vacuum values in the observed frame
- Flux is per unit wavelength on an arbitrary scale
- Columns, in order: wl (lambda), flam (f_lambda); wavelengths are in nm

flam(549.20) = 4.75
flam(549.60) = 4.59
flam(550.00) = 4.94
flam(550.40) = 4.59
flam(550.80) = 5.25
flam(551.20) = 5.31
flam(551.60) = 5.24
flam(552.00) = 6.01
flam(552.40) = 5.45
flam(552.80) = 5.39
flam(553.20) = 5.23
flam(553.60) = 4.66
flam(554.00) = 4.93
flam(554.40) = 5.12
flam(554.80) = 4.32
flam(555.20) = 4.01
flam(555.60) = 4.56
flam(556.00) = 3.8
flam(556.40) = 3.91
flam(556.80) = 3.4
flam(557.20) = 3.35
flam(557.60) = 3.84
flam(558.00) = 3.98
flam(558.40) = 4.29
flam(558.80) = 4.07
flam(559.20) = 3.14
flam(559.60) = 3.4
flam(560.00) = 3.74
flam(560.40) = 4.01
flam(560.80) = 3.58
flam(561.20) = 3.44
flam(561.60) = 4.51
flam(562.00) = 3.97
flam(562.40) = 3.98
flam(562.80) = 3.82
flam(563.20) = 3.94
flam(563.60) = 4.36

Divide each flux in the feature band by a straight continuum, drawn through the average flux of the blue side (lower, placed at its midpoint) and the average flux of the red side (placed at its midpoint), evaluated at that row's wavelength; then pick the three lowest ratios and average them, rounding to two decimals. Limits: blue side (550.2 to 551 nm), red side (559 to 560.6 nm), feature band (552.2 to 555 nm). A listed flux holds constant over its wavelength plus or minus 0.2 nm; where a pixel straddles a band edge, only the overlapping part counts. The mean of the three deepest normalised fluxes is 1.05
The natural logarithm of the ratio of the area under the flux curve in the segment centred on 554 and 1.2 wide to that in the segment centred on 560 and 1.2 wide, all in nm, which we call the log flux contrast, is 0.28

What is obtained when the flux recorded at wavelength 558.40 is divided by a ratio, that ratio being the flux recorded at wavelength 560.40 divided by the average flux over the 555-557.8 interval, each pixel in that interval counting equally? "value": 4.1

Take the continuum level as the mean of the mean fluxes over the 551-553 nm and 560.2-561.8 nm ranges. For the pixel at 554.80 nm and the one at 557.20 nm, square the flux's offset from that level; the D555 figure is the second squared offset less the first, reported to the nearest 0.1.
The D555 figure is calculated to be 1.6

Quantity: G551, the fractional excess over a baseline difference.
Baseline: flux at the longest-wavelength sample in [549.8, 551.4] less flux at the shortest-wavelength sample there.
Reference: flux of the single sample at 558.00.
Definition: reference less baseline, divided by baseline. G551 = 10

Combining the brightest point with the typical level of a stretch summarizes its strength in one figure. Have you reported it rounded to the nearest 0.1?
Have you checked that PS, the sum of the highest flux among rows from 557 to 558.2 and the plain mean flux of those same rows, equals 7.7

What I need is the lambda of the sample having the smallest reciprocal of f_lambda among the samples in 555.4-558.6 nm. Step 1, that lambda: 555.60 nm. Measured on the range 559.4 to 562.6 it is 561.60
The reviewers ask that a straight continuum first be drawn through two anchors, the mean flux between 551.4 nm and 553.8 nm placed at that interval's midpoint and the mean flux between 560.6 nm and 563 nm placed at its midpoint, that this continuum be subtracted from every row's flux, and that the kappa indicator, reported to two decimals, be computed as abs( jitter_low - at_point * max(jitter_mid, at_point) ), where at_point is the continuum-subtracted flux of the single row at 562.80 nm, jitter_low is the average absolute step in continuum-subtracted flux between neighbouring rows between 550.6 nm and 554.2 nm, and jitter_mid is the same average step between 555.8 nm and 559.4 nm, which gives 0.27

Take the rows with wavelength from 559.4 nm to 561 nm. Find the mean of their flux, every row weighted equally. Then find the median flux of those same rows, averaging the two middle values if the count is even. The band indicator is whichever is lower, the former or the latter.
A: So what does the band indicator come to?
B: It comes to 3.66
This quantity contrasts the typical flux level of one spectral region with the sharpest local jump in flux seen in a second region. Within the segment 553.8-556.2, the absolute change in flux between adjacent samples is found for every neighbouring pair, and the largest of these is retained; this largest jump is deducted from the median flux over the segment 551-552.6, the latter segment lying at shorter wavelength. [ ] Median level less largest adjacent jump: 4.6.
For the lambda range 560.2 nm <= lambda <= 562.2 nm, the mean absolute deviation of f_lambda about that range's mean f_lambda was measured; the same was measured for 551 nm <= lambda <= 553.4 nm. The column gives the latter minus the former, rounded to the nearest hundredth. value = -0.12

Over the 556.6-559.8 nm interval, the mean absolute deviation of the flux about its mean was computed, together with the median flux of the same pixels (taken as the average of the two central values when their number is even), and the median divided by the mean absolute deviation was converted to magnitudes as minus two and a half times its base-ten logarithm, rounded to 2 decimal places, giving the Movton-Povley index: -2.50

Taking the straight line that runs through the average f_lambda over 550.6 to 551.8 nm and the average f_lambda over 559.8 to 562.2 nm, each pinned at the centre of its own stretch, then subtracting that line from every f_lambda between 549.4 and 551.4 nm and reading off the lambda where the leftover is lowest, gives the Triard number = 549.60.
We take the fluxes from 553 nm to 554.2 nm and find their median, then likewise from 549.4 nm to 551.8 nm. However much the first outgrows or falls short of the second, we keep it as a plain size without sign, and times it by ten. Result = 1.6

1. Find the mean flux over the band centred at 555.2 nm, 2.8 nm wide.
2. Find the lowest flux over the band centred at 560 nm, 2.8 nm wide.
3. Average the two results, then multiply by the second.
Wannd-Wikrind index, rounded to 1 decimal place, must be 11.8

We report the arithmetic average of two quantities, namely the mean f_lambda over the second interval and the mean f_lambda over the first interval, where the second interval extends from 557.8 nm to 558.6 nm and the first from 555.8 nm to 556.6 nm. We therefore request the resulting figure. 4.0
